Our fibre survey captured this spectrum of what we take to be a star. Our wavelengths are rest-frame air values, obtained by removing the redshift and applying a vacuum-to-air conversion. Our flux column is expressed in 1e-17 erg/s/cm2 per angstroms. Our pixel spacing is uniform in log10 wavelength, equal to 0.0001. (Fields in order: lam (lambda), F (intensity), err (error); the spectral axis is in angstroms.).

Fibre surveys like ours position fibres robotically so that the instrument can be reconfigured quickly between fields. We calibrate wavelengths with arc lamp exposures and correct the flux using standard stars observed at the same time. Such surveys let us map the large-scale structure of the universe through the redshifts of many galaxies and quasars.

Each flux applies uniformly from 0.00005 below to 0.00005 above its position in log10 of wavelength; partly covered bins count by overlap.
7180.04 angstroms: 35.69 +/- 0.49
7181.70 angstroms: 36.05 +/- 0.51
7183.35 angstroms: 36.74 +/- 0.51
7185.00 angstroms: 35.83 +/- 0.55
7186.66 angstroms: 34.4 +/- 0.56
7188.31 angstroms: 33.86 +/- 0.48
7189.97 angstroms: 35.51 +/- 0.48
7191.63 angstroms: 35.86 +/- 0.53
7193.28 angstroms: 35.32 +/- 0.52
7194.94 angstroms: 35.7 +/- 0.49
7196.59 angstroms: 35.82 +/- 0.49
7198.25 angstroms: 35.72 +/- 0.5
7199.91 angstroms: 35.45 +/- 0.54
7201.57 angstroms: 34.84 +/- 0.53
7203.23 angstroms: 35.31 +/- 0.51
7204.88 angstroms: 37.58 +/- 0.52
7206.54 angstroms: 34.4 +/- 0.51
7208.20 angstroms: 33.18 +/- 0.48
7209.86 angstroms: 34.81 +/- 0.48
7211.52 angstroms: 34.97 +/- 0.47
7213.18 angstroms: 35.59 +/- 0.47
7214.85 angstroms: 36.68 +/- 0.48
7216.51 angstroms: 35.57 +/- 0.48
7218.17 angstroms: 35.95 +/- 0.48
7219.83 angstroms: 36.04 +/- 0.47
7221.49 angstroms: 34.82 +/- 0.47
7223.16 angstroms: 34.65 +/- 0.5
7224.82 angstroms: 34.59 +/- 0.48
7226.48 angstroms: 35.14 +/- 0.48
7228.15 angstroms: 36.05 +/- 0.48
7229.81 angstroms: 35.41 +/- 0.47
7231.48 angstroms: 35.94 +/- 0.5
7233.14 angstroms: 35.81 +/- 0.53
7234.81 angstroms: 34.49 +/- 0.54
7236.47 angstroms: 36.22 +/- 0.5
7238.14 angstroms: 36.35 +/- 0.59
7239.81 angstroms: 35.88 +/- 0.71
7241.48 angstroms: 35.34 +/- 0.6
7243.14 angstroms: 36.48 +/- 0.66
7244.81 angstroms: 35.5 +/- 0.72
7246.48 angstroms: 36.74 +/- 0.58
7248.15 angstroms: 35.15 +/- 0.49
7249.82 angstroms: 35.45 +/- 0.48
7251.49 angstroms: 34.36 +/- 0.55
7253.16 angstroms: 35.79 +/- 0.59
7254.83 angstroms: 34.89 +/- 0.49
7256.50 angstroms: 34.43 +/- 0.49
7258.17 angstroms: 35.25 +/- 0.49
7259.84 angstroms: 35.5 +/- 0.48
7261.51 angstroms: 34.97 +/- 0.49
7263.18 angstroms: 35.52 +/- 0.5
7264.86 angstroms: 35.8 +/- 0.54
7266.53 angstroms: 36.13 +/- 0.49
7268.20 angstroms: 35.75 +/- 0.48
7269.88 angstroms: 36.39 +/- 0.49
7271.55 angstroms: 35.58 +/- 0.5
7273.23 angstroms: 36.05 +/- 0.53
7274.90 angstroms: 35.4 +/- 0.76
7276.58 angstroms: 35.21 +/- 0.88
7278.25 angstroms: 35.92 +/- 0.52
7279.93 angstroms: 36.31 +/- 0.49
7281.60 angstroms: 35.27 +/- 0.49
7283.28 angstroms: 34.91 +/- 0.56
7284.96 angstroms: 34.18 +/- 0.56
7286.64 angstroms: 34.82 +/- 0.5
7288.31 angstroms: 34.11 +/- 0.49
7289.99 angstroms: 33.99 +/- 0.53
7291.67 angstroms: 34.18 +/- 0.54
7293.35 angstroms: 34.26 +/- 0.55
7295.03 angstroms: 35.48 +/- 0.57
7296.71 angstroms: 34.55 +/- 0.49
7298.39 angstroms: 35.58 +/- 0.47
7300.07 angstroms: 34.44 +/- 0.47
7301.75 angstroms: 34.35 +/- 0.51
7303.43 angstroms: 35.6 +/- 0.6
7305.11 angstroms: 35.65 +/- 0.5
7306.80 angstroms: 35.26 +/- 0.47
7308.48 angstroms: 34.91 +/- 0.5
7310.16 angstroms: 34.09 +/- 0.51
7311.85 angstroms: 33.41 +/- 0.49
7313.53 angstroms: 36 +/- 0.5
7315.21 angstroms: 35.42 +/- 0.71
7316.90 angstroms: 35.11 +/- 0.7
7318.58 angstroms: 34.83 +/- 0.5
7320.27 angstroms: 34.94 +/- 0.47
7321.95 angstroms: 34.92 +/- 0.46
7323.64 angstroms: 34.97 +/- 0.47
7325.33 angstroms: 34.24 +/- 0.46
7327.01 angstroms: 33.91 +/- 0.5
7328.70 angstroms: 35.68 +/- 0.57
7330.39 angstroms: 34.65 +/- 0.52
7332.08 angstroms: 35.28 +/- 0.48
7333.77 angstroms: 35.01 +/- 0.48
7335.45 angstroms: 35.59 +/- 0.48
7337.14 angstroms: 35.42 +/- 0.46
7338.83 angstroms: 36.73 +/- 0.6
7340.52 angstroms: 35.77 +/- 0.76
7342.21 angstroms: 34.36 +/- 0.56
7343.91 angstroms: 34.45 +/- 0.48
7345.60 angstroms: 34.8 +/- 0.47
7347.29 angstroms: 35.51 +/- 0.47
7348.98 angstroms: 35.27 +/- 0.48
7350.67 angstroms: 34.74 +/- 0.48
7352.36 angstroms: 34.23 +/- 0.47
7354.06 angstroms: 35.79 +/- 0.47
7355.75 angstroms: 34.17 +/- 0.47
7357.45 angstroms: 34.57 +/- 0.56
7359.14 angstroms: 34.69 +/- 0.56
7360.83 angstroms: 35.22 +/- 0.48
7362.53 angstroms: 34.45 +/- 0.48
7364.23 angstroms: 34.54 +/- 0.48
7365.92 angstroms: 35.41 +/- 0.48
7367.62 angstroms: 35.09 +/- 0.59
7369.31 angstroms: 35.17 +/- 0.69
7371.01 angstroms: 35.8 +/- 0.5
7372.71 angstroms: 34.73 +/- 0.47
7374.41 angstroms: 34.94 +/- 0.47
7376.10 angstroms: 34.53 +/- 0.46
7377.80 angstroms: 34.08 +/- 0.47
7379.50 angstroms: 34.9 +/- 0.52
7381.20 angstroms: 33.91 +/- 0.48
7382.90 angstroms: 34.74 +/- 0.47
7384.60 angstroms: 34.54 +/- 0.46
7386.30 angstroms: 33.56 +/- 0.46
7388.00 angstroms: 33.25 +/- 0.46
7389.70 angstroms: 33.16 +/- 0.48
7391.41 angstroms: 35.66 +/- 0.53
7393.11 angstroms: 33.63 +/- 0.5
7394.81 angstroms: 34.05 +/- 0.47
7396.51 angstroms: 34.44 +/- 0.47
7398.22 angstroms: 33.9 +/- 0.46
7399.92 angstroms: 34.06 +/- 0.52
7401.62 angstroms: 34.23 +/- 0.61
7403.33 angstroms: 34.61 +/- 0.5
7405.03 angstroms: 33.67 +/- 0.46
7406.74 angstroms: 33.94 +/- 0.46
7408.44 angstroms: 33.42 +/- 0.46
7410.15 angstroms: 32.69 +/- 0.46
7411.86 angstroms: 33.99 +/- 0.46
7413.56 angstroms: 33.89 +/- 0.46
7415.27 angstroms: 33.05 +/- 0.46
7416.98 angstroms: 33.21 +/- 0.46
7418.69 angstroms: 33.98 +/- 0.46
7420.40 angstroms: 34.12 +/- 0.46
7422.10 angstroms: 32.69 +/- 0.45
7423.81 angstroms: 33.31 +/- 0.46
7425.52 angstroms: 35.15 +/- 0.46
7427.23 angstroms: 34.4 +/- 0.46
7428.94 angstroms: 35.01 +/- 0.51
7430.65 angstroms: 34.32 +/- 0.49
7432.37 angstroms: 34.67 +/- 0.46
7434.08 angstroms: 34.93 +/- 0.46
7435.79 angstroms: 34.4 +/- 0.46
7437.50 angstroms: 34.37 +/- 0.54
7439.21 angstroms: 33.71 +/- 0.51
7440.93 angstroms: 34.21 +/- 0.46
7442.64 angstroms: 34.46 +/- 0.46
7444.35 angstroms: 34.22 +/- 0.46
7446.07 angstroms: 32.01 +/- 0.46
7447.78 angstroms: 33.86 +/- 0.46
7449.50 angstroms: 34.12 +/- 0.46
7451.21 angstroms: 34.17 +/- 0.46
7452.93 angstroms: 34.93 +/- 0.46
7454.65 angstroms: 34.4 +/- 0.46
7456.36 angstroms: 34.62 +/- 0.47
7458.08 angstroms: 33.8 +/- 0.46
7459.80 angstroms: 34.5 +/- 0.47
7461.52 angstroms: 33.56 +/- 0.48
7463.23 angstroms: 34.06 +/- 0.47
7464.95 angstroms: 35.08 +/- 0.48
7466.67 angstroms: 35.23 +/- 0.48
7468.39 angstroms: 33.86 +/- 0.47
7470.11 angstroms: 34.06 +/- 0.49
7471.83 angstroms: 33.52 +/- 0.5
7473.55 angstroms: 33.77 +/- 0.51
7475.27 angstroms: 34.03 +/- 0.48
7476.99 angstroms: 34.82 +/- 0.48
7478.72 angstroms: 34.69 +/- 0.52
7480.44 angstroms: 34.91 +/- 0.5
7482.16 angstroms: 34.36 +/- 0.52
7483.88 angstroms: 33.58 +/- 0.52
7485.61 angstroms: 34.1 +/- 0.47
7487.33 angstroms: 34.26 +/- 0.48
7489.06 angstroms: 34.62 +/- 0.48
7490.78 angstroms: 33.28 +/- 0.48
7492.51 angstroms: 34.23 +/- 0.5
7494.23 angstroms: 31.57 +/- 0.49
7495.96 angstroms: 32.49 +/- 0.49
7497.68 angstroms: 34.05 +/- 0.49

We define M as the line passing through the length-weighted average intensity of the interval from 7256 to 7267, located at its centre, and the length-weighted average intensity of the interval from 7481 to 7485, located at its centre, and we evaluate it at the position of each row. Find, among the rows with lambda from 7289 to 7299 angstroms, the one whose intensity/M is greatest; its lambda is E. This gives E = 7298.39 angstroms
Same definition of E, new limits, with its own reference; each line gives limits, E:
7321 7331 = 7328.70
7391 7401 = 7391.41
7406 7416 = 7411.86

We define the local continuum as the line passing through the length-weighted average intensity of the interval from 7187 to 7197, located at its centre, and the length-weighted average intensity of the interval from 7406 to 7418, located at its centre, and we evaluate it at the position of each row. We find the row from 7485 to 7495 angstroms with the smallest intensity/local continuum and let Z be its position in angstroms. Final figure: 7494.23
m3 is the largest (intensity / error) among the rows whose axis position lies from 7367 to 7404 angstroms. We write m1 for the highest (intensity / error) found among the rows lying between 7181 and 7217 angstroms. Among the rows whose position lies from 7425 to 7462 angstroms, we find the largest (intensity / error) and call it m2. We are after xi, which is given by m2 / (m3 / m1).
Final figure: 78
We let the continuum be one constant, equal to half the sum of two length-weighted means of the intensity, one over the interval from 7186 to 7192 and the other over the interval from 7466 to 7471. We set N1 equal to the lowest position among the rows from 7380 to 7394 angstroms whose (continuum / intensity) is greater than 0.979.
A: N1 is 7381.20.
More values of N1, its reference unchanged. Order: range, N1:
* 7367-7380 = 7367.62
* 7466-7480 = 7466.67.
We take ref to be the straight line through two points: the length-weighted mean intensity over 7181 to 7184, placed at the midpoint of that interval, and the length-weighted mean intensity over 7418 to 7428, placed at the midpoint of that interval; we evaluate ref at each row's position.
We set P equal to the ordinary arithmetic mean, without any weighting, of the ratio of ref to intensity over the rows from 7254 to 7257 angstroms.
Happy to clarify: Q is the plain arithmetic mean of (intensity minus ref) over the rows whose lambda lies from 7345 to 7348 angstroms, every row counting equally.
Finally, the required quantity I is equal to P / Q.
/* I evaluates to 3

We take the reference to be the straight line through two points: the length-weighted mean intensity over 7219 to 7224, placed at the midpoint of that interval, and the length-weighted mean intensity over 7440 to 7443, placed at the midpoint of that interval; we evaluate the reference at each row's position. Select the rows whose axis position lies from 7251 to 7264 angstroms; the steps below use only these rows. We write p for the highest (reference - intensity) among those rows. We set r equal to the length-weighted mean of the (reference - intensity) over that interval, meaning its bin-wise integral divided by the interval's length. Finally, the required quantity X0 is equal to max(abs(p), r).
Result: 0.7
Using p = 0.69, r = -0.09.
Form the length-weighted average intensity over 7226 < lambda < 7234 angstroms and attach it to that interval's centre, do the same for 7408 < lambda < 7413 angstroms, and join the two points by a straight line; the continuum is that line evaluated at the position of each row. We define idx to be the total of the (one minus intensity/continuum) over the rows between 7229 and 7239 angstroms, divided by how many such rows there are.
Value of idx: -0.002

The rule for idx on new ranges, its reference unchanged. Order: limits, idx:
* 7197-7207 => 0.013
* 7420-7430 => -0.027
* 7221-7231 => 0.017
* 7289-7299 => 0.005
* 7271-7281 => -0.019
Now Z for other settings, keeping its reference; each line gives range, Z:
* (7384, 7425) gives 7410.15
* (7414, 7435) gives 7422.10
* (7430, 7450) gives 7446.07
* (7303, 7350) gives 7311.85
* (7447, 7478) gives 7461.52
